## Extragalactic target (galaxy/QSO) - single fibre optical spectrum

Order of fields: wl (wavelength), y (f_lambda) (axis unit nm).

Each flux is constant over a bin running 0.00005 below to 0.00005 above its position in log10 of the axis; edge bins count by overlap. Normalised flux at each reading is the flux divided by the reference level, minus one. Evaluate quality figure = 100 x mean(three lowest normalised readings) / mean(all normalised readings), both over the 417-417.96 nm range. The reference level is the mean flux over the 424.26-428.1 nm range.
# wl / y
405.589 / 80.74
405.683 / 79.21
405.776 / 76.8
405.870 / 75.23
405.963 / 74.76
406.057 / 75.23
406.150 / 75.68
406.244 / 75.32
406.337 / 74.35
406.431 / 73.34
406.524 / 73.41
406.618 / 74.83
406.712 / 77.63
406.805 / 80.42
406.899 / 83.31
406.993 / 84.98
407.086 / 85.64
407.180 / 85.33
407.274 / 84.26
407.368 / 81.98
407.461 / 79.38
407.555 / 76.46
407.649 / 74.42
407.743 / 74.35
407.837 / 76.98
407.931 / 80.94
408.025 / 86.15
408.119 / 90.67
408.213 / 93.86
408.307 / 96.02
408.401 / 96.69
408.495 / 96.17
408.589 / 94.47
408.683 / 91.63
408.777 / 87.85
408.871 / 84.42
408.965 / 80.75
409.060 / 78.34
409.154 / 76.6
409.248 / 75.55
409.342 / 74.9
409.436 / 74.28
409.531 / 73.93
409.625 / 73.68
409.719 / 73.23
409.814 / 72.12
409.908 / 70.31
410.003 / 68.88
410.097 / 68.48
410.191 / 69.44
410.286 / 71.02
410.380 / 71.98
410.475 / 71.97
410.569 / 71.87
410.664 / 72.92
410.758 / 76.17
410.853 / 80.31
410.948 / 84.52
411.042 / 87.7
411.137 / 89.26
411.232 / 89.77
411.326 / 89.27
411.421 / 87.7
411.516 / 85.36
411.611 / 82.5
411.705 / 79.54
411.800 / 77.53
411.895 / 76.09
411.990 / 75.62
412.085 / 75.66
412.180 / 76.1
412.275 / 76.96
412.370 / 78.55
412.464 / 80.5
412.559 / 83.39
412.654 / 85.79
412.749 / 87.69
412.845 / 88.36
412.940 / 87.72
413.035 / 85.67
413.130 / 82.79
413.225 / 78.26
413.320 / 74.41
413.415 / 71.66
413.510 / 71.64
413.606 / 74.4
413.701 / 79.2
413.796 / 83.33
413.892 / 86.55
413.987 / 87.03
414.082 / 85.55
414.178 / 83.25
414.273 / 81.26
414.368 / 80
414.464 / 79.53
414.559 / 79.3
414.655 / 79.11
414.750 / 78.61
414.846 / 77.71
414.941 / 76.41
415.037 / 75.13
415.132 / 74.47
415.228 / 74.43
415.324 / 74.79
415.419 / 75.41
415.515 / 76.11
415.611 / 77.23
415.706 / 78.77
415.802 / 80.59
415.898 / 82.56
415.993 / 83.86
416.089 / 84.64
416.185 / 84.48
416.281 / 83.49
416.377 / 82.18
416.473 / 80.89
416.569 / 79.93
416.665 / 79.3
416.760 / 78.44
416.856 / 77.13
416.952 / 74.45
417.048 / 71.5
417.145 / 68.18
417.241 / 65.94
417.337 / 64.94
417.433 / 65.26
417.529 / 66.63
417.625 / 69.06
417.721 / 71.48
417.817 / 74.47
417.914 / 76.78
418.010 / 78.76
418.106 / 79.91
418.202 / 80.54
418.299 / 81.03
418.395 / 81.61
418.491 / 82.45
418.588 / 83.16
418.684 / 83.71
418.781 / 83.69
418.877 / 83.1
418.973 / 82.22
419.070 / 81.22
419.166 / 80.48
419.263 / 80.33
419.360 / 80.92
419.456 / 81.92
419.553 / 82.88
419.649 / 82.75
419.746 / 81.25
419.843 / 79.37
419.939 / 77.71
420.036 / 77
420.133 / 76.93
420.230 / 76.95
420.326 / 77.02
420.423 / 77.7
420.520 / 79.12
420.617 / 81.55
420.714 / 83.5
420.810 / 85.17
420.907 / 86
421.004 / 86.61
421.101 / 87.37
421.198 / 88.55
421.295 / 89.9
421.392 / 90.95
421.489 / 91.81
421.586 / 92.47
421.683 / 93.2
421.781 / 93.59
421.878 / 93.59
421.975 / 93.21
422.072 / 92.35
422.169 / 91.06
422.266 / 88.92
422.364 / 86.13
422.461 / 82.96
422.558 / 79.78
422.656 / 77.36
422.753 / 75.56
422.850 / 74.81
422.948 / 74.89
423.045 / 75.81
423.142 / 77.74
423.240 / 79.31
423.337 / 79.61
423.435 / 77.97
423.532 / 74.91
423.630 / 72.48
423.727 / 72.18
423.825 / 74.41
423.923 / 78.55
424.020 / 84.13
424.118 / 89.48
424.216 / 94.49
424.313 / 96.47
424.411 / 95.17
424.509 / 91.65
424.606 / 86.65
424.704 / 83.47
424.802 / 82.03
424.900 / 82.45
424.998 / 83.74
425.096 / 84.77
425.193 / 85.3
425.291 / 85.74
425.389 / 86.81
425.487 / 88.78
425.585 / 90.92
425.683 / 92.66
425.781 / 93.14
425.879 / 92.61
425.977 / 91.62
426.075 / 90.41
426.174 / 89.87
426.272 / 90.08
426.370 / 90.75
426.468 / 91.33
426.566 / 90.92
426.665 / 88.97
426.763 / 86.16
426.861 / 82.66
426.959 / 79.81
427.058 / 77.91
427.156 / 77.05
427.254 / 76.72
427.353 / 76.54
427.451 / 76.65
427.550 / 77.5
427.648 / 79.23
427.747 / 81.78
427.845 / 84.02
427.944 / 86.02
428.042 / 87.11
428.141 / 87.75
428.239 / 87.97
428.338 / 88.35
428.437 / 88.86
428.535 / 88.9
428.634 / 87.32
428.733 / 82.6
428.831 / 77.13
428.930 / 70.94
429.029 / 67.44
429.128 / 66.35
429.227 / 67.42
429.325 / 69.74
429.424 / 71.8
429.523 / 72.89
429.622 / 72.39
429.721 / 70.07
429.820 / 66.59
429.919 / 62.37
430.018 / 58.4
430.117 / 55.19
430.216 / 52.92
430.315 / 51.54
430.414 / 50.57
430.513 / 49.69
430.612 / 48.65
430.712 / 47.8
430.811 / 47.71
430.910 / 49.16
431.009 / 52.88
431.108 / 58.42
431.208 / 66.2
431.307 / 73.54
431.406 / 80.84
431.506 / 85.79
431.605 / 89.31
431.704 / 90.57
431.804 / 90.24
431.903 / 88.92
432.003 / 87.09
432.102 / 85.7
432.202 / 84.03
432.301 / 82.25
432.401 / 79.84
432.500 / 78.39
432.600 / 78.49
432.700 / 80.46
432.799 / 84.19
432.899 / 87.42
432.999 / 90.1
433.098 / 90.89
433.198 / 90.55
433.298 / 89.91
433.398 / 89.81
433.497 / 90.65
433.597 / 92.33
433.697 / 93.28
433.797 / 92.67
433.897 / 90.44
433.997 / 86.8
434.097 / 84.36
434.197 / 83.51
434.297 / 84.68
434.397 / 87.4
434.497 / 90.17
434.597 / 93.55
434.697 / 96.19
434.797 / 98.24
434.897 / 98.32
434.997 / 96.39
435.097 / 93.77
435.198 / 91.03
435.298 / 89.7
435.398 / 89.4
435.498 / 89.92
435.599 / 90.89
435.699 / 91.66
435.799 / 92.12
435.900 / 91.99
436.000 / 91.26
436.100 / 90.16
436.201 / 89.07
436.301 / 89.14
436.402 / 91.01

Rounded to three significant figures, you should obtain 124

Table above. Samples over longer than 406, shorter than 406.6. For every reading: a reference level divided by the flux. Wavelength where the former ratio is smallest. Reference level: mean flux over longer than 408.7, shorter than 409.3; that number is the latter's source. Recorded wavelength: 406.150 nm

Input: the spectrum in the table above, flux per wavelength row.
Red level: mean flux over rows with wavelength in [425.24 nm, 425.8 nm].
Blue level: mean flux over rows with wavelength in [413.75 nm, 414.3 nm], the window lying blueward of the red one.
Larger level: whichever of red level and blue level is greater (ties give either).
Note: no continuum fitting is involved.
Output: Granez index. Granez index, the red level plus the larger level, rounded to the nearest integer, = 179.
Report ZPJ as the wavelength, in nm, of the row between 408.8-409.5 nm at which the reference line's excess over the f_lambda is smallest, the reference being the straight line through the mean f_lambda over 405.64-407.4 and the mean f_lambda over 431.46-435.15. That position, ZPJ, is 408.871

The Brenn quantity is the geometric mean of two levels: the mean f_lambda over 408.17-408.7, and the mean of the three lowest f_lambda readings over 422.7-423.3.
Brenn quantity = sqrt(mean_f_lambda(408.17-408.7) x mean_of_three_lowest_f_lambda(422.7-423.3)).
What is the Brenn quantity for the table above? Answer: 84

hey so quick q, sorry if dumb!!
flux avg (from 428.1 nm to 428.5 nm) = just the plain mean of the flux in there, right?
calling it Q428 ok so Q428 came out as 88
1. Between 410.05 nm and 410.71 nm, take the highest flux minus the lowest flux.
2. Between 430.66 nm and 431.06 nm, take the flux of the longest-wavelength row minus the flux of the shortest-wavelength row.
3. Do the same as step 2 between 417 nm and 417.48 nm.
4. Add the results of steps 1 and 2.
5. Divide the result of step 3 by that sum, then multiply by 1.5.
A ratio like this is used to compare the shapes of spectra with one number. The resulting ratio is -1.0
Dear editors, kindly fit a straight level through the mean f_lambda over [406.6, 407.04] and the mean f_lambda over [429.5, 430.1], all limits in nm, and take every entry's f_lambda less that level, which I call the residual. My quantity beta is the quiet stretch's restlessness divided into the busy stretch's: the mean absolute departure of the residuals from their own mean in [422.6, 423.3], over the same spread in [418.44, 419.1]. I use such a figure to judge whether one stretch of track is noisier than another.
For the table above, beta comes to 2.1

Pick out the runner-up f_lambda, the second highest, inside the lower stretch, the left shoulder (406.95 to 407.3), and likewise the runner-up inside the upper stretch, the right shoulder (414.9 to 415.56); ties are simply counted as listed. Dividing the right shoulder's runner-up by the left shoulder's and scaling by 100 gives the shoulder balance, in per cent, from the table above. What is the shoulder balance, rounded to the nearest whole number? 89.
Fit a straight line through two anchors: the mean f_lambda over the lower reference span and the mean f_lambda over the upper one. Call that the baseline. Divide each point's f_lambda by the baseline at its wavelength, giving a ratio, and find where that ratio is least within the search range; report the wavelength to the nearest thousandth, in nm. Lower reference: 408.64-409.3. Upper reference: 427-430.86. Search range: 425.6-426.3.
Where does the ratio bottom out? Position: 426.174 nm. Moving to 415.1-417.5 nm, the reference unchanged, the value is 417.337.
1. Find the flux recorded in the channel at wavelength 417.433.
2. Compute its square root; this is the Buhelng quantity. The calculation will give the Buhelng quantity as 8.1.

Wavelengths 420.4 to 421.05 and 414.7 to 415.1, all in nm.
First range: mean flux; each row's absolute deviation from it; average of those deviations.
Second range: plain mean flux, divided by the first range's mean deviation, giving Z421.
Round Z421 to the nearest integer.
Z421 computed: 27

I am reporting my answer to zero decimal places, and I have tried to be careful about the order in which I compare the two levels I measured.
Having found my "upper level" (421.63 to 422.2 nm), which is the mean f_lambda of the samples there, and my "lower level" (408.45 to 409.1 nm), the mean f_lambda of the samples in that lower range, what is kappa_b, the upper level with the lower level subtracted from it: 5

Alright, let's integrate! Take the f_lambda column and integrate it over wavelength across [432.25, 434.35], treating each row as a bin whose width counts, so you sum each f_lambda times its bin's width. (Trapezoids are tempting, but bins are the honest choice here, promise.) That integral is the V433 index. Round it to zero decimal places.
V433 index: 182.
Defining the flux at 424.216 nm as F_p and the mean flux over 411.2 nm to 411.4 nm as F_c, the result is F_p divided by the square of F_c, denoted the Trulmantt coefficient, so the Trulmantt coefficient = 0.012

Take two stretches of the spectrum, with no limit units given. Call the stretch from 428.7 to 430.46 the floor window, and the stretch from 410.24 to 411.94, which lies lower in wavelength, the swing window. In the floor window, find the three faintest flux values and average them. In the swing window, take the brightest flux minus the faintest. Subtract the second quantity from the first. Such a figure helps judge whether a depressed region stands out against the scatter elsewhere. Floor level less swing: 33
